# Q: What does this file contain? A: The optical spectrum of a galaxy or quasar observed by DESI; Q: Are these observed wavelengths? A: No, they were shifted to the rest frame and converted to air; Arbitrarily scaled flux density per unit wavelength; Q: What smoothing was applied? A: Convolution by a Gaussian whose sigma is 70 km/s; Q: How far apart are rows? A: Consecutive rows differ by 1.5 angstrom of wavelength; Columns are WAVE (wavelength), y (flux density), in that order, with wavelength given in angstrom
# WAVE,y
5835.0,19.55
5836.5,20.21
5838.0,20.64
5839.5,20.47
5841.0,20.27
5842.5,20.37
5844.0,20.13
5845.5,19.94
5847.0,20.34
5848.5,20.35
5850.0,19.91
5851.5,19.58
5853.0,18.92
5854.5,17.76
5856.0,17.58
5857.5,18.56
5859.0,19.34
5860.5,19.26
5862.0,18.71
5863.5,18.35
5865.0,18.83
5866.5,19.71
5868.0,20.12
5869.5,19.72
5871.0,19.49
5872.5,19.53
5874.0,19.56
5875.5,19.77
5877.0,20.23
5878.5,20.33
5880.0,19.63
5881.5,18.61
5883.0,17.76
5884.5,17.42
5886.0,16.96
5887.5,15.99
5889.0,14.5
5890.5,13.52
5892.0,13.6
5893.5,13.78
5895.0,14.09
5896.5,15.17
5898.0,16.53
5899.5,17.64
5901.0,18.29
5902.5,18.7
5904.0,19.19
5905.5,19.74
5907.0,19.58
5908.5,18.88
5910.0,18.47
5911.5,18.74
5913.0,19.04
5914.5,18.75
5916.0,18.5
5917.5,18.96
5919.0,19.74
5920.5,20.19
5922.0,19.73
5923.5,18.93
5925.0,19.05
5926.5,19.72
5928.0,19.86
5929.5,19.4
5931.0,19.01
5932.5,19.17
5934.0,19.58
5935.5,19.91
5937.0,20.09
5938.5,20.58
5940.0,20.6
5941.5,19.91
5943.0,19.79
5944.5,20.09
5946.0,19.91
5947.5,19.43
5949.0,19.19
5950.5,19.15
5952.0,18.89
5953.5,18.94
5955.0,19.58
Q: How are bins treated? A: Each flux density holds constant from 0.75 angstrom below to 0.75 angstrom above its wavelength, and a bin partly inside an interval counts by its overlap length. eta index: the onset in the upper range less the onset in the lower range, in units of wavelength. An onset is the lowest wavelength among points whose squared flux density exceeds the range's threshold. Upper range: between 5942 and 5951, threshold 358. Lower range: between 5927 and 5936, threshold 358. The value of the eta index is 15.0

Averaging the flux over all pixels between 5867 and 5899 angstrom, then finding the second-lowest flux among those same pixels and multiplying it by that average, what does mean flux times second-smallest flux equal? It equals 237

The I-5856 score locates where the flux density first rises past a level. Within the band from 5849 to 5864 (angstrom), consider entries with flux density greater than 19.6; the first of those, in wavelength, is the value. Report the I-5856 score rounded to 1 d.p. 5850.0 angstrom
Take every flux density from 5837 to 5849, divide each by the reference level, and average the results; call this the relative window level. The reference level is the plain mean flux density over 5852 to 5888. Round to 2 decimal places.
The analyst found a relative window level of 1.08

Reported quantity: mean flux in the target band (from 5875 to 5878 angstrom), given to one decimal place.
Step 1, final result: 20.0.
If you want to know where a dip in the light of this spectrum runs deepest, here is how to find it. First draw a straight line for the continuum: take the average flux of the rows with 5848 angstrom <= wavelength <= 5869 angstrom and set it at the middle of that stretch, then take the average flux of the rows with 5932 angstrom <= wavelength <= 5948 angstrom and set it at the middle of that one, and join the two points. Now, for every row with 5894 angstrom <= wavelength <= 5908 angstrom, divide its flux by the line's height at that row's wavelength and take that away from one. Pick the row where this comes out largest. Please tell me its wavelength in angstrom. 5895.0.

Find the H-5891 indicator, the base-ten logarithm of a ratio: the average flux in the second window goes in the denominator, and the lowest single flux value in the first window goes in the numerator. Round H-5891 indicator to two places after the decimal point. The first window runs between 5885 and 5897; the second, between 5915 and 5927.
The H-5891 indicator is -0.16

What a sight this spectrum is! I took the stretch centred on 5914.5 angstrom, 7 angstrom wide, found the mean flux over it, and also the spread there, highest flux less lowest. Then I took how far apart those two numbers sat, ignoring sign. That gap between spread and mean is 18.3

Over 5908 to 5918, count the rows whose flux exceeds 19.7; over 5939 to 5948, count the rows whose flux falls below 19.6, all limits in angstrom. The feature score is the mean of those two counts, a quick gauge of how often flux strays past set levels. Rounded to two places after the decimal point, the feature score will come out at 0.50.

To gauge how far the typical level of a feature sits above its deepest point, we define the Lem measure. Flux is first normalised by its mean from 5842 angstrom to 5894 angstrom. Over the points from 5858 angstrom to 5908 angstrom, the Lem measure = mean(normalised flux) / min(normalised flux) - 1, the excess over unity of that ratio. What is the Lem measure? 0.33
